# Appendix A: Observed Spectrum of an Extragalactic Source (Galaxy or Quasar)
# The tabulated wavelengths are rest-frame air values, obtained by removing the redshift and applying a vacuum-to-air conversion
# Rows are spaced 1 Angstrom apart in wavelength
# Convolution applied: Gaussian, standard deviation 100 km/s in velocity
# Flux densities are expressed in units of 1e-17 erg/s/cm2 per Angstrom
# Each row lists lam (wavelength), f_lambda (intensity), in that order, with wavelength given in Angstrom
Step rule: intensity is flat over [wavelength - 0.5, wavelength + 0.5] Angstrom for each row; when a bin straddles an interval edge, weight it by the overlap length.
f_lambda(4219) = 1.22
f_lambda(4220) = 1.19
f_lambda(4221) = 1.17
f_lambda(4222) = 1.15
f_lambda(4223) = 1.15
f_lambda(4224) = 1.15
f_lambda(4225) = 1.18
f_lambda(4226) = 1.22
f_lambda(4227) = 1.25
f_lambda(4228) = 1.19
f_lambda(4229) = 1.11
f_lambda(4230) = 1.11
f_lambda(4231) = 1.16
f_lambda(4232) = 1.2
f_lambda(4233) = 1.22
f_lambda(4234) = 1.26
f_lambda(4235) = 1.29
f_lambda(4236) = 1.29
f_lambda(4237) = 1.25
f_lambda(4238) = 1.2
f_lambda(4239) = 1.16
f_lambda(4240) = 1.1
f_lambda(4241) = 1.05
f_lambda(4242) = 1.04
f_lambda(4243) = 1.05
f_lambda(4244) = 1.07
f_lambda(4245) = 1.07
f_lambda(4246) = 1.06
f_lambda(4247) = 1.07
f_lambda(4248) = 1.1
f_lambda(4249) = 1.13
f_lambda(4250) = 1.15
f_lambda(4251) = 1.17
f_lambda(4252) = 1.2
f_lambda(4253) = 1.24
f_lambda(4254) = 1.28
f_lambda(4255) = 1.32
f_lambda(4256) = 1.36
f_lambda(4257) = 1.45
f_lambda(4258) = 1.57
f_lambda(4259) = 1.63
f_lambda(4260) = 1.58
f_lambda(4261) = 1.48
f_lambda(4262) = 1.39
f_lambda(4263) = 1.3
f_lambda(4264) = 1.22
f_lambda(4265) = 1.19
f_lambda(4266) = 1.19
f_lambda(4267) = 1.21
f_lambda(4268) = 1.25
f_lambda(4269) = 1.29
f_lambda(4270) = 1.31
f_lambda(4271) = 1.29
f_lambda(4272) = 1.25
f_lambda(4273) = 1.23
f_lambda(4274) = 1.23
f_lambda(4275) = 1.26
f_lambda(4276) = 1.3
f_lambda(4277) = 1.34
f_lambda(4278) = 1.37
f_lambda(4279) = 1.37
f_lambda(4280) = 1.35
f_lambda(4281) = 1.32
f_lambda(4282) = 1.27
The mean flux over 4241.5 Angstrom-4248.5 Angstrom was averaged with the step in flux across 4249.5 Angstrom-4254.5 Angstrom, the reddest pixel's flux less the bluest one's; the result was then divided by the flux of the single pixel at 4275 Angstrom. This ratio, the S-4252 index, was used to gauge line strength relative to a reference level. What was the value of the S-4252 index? 0.47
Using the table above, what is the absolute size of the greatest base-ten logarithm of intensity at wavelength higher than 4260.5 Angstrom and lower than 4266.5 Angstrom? 0.170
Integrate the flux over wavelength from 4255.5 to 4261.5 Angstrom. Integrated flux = 9.07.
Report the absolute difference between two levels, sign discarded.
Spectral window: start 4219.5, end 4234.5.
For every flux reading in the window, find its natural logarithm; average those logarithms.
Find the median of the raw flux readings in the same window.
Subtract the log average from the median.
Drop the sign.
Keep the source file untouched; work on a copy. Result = 1.015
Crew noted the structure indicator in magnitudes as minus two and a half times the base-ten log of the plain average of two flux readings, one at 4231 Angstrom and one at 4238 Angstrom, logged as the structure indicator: -0.180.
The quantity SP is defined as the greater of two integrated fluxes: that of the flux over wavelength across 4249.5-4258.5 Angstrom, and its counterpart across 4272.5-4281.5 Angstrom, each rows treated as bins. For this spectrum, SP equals 11.8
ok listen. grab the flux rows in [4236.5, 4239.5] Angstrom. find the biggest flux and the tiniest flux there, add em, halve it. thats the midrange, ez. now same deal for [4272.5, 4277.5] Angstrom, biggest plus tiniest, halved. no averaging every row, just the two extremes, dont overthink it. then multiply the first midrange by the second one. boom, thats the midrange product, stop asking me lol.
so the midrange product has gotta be 1.55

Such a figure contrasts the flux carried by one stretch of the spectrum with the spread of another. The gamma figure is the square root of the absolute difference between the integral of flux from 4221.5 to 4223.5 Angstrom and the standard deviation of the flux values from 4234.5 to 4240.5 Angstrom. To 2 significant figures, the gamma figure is 1.5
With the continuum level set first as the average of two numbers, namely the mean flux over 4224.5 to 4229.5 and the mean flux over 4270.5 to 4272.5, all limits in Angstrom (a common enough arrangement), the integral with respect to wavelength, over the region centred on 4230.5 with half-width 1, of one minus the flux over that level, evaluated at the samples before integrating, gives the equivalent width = 0.15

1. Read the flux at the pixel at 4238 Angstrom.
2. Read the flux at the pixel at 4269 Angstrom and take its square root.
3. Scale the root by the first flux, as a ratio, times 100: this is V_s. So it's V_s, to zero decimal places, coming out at 95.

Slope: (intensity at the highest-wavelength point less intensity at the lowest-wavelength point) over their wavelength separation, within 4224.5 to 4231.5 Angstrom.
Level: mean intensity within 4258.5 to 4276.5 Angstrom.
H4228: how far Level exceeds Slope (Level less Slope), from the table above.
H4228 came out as 1.314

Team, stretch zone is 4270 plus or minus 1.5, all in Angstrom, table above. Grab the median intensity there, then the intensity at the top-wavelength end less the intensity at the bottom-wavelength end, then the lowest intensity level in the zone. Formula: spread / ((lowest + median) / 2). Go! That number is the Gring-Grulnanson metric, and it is 0.00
